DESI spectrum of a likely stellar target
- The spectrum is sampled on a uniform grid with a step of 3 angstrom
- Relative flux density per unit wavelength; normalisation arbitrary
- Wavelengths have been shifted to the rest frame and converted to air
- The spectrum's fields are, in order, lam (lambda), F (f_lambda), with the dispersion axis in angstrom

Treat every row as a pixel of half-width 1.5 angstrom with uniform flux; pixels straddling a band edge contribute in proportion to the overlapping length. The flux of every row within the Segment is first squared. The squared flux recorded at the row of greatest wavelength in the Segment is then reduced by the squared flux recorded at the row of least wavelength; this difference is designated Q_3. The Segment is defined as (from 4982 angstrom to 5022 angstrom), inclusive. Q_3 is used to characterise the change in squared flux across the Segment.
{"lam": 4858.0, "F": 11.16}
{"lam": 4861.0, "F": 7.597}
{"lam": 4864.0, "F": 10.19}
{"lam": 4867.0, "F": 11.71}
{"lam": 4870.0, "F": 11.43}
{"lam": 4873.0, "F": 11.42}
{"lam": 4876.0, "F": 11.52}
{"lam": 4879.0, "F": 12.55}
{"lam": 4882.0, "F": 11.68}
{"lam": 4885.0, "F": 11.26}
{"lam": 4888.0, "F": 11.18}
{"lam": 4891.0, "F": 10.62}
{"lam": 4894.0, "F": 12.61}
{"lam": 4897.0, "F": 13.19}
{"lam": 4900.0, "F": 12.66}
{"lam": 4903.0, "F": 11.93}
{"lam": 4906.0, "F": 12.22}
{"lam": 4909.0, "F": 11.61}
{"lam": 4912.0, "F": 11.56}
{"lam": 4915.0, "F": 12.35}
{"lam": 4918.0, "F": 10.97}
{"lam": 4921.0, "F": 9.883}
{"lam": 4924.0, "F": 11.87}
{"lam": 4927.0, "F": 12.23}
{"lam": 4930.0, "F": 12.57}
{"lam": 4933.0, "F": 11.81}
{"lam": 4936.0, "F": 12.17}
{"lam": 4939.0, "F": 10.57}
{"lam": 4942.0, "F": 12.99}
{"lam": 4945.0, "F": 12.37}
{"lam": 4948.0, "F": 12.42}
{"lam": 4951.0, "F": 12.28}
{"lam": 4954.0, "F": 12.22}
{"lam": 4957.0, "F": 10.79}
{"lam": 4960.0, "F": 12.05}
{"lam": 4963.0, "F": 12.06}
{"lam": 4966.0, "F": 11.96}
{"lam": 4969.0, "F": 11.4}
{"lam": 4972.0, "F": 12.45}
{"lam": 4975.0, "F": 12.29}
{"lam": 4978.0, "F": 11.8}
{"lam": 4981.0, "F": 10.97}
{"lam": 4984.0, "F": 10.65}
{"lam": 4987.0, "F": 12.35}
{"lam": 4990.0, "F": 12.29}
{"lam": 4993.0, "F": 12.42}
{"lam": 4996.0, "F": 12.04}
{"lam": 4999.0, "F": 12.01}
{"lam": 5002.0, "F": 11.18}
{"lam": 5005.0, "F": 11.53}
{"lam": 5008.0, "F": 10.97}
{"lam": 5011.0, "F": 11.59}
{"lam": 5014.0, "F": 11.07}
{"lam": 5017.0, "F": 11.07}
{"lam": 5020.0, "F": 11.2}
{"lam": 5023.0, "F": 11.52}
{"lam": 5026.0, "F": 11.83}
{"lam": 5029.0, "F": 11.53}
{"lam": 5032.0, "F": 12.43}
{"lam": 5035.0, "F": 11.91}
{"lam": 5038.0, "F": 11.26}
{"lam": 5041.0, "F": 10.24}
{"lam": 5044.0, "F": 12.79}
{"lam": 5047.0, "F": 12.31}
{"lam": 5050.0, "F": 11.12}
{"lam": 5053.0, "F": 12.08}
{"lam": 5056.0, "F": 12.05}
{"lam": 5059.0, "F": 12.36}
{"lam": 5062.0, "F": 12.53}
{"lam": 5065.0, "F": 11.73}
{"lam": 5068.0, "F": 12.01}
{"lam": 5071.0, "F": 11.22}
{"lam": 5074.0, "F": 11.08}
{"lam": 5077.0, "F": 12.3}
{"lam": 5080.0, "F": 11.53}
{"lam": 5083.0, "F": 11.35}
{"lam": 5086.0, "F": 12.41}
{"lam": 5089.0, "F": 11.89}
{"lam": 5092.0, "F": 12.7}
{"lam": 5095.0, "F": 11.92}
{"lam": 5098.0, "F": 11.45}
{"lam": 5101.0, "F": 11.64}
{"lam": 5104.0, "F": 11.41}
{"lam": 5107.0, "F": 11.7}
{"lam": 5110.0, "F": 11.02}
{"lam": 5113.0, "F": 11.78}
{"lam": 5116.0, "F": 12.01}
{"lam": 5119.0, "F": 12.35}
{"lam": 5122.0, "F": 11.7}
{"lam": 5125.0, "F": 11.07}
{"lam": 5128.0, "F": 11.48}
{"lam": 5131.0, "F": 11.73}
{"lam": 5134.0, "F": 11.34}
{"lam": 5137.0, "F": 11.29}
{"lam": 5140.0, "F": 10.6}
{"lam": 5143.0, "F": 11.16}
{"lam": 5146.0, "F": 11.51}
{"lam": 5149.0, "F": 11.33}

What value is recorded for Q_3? 12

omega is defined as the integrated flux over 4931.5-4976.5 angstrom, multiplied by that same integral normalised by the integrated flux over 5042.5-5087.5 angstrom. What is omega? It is 542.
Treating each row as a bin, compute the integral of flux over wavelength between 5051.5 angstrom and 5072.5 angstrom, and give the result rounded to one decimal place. 251.9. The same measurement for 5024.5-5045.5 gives 246.0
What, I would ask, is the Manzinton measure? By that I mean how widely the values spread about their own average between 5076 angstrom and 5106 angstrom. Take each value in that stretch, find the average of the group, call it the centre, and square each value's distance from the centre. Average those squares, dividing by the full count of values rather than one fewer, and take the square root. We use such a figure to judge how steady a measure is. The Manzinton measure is 0.45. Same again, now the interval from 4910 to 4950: 0.84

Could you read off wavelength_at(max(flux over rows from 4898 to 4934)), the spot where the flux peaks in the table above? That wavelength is 4900.0 angstrom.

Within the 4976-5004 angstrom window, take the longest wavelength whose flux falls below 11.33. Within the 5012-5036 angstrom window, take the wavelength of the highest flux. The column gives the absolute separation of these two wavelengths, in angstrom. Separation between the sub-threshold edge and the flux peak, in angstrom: 30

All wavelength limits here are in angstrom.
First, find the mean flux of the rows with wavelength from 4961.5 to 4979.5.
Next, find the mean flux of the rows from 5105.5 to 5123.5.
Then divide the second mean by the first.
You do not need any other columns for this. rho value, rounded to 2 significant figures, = 0.98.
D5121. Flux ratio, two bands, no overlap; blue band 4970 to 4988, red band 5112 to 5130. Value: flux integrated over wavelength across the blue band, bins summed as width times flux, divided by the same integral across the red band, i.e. 1.00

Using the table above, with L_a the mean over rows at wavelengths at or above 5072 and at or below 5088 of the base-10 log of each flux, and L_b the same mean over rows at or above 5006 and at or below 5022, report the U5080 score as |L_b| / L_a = 0.98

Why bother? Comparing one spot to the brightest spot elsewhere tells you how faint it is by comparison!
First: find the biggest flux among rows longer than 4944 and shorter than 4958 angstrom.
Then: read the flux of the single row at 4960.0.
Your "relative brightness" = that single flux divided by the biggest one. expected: 0.97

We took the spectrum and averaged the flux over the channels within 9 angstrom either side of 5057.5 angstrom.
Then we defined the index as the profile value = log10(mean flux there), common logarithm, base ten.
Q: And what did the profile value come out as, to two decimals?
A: 1.08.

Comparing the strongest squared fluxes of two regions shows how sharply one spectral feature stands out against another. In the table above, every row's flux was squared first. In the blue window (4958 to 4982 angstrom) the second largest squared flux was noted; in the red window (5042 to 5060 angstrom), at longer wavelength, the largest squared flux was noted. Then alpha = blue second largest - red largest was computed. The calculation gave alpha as -13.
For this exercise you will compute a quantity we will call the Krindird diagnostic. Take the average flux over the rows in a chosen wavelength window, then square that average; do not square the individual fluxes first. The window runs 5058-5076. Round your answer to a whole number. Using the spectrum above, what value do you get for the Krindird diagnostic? 140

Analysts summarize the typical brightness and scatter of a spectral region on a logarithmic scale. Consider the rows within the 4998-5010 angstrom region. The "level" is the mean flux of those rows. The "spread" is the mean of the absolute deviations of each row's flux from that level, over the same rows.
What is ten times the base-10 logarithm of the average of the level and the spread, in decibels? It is 7.7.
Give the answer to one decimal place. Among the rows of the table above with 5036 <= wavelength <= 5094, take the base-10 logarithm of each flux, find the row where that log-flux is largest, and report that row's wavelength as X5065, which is 5044.0 angstrom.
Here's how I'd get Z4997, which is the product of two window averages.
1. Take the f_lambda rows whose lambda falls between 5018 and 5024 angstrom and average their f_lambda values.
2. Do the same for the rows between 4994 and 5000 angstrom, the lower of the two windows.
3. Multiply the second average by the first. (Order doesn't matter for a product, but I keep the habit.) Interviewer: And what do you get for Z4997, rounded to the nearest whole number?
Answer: 137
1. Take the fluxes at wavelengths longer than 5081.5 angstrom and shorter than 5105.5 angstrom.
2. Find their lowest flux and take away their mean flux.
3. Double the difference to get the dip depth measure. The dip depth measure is -1.0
